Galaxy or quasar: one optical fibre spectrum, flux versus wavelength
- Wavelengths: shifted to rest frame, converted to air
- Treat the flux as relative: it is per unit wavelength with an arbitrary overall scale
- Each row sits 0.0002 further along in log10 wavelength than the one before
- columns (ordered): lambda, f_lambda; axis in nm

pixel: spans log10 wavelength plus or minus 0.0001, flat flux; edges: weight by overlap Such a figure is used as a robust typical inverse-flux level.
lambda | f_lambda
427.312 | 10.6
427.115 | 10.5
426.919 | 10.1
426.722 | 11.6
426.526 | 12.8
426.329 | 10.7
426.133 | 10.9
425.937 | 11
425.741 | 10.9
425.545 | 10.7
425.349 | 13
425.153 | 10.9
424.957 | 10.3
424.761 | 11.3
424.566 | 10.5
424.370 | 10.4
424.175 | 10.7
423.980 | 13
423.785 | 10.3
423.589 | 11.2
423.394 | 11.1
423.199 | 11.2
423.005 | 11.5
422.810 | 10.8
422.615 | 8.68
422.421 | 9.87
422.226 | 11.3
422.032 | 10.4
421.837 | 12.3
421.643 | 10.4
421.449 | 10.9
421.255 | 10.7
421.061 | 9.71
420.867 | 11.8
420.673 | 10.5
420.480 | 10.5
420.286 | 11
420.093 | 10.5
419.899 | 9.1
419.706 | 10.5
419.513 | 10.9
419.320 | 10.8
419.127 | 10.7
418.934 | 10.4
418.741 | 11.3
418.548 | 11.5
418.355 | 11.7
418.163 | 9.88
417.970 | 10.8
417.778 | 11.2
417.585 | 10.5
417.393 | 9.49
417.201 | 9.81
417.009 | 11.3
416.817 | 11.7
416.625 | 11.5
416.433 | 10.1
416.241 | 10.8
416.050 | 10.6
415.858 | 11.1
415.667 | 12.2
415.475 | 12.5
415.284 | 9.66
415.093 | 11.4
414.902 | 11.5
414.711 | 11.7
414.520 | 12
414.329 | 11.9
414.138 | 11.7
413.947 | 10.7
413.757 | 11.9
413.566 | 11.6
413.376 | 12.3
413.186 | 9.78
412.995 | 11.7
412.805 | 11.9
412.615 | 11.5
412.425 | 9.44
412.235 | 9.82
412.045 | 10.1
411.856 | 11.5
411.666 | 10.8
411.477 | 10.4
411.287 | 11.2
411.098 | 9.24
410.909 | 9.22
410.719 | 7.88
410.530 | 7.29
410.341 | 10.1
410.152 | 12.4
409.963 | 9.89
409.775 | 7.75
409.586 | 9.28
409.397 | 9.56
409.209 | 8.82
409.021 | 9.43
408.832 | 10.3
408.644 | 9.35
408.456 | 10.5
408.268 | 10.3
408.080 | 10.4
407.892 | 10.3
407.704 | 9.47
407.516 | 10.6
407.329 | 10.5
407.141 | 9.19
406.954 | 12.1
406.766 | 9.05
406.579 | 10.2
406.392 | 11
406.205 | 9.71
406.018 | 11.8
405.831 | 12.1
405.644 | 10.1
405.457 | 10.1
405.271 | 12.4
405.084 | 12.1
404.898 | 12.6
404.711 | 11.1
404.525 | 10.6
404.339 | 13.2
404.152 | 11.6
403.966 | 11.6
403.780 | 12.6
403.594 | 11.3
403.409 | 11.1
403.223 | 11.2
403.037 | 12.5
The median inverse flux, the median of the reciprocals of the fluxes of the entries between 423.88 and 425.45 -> 0.093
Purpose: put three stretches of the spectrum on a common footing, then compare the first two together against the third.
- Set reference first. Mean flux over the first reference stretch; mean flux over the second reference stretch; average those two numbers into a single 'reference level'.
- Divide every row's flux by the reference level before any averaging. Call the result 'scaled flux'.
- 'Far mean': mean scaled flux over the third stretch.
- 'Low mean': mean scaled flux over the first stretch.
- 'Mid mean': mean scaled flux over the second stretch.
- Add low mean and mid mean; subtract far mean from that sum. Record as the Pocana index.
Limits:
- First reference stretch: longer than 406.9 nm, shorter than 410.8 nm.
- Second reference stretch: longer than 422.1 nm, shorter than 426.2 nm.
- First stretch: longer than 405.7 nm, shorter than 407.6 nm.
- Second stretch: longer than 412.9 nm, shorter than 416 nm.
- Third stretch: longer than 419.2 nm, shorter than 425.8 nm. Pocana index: 1.09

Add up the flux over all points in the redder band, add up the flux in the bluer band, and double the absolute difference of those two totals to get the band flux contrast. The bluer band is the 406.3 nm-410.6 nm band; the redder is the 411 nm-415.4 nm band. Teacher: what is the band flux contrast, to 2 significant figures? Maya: 52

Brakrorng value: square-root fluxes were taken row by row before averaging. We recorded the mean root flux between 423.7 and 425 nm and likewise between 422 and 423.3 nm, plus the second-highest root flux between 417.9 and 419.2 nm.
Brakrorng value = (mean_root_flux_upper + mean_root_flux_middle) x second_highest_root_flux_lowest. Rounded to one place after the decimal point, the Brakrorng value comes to 22.2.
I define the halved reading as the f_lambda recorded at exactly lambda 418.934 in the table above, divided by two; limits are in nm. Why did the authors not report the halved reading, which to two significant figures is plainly 5.2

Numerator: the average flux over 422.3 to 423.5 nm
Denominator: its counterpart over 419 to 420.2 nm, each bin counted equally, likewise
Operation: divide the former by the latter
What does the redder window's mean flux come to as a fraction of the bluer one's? 1.01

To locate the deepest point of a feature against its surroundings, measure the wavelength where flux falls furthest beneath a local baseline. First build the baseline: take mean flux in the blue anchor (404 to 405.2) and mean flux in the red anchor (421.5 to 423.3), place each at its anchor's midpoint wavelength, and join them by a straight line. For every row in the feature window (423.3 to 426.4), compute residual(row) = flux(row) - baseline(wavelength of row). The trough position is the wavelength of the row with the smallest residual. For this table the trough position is 423.785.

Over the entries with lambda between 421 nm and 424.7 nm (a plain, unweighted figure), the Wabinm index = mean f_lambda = 10.8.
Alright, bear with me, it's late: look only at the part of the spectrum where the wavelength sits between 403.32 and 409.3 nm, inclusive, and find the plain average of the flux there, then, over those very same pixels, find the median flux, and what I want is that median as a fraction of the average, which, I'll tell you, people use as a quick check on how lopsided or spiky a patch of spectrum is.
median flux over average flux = 0.98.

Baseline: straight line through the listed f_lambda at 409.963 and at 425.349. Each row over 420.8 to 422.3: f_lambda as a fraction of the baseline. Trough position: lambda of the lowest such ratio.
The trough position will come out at 421.061 nm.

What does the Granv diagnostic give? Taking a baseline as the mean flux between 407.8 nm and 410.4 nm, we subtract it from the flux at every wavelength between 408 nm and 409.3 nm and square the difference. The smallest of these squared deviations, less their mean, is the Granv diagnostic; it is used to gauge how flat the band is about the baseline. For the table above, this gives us -0.2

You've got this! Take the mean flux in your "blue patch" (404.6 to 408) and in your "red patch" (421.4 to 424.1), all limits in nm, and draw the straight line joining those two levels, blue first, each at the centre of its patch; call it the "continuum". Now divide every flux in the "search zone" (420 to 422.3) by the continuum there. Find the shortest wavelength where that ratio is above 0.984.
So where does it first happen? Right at 420.286 nm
